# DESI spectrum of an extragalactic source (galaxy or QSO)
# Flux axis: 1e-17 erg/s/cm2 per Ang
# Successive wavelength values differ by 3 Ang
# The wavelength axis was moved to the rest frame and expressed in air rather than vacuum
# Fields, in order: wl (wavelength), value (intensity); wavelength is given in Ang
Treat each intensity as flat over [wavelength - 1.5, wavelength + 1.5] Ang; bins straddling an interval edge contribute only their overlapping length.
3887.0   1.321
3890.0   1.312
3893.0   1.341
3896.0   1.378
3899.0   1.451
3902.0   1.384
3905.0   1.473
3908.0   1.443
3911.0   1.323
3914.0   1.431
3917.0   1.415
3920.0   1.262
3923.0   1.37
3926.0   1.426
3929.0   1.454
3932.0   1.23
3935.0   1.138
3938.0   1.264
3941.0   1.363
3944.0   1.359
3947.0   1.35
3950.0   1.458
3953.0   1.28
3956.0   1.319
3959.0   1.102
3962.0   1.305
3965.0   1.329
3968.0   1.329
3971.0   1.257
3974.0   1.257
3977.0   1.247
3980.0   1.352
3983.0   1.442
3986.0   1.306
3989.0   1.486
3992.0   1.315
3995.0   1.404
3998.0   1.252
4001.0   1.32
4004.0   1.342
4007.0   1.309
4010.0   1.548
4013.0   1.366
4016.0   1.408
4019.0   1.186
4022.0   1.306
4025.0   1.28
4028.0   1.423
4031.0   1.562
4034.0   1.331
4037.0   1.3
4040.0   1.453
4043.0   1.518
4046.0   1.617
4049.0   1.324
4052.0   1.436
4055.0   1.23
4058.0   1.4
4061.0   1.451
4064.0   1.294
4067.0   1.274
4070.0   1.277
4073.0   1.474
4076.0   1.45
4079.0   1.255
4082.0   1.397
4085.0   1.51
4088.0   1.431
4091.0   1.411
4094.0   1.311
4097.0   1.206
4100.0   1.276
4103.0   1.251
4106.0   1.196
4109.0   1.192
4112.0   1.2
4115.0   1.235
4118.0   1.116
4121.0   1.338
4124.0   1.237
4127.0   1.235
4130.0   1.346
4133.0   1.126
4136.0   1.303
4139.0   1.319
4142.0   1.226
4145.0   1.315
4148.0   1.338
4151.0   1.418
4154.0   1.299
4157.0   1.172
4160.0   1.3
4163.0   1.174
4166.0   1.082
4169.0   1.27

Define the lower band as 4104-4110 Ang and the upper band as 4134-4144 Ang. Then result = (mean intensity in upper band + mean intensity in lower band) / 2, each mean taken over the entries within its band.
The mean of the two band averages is 1.24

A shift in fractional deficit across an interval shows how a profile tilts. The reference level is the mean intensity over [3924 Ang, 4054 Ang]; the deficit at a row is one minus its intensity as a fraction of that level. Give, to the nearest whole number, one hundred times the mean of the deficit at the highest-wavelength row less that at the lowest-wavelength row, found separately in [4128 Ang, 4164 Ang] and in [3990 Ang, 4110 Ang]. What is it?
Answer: 11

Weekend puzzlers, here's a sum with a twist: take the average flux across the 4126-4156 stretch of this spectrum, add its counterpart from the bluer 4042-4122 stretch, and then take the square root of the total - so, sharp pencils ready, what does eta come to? 1.621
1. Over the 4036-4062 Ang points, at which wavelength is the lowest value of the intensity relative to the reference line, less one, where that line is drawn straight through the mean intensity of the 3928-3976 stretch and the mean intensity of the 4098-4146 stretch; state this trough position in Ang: 4055.0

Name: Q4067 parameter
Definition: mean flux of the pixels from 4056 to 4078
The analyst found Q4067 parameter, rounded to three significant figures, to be 1.37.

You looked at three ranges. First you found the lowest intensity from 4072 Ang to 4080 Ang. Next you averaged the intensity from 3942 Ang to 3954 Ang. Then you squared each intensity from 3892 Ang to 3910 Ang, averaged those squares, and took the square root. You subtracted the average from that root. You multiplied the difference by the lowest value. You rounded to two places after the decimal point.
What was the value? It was 0.06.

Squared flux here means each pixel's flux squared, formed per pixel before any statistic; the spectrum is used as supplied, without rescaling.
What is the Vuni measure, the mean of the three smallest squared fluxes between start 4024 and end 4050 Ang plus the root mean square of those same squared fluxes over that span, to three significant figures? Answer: 3.76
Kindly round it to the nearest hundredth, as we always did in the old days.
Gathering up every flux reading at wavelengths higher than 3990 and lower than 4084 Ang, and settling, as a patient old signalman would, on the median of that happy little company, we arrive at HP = 1.34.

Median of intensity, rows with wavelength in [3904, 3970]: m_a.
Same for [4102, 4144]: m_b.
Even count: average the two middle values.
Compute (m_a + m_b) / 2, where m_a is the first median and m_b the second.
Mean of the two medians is 1.287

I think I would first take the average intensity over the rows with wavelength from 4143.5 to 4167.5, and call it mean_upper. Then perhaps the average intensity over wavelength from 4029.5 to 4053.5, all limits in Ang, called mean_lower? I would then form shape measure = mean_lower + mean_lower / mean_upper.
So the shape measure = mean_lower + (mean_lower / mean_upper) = 2.59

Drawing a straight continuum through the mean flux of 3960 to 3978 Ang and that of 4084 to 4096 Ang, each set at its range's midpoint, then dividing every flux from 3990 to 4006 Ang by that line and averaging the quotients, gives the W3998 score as 1.01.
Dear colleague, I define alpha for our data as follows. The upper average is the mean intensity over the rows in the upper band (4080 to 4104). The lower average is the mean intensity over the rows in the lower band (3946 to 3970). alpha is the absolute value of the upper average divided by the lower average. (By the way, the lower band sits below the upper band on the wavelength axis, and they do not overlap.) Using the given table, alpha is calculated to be 1.03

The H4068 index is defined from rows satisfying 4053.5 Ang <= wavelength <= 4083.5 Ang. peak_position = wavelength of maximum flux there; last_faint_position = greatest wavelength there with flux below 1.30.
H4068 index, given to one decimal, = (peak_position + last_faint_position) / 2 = 4076.0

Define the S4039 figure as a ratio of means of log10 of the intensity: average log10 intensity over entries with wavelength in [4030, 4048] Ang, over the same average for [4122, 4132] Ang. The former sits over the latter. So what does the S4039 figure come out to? 1.6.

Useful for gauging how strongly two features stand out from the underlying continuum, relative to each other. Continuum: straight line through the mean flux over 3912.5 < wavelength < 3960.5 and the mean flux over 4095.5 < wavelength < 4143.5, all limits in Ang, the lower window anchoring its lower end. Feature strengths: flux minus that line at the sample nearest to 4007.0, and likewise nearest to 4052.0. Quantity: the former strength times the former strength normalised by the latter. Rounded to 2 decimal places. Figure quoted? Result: 0.00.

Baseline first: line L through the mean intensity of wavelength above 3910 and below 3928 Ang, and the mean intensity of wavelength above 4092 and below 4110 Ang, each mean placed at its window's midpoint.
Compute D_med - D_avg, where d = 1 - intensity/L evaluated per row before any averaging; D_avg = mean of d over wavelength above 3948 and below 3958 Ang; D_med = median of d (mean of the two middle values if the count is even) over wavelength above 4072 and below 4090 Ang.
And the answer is -0.15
